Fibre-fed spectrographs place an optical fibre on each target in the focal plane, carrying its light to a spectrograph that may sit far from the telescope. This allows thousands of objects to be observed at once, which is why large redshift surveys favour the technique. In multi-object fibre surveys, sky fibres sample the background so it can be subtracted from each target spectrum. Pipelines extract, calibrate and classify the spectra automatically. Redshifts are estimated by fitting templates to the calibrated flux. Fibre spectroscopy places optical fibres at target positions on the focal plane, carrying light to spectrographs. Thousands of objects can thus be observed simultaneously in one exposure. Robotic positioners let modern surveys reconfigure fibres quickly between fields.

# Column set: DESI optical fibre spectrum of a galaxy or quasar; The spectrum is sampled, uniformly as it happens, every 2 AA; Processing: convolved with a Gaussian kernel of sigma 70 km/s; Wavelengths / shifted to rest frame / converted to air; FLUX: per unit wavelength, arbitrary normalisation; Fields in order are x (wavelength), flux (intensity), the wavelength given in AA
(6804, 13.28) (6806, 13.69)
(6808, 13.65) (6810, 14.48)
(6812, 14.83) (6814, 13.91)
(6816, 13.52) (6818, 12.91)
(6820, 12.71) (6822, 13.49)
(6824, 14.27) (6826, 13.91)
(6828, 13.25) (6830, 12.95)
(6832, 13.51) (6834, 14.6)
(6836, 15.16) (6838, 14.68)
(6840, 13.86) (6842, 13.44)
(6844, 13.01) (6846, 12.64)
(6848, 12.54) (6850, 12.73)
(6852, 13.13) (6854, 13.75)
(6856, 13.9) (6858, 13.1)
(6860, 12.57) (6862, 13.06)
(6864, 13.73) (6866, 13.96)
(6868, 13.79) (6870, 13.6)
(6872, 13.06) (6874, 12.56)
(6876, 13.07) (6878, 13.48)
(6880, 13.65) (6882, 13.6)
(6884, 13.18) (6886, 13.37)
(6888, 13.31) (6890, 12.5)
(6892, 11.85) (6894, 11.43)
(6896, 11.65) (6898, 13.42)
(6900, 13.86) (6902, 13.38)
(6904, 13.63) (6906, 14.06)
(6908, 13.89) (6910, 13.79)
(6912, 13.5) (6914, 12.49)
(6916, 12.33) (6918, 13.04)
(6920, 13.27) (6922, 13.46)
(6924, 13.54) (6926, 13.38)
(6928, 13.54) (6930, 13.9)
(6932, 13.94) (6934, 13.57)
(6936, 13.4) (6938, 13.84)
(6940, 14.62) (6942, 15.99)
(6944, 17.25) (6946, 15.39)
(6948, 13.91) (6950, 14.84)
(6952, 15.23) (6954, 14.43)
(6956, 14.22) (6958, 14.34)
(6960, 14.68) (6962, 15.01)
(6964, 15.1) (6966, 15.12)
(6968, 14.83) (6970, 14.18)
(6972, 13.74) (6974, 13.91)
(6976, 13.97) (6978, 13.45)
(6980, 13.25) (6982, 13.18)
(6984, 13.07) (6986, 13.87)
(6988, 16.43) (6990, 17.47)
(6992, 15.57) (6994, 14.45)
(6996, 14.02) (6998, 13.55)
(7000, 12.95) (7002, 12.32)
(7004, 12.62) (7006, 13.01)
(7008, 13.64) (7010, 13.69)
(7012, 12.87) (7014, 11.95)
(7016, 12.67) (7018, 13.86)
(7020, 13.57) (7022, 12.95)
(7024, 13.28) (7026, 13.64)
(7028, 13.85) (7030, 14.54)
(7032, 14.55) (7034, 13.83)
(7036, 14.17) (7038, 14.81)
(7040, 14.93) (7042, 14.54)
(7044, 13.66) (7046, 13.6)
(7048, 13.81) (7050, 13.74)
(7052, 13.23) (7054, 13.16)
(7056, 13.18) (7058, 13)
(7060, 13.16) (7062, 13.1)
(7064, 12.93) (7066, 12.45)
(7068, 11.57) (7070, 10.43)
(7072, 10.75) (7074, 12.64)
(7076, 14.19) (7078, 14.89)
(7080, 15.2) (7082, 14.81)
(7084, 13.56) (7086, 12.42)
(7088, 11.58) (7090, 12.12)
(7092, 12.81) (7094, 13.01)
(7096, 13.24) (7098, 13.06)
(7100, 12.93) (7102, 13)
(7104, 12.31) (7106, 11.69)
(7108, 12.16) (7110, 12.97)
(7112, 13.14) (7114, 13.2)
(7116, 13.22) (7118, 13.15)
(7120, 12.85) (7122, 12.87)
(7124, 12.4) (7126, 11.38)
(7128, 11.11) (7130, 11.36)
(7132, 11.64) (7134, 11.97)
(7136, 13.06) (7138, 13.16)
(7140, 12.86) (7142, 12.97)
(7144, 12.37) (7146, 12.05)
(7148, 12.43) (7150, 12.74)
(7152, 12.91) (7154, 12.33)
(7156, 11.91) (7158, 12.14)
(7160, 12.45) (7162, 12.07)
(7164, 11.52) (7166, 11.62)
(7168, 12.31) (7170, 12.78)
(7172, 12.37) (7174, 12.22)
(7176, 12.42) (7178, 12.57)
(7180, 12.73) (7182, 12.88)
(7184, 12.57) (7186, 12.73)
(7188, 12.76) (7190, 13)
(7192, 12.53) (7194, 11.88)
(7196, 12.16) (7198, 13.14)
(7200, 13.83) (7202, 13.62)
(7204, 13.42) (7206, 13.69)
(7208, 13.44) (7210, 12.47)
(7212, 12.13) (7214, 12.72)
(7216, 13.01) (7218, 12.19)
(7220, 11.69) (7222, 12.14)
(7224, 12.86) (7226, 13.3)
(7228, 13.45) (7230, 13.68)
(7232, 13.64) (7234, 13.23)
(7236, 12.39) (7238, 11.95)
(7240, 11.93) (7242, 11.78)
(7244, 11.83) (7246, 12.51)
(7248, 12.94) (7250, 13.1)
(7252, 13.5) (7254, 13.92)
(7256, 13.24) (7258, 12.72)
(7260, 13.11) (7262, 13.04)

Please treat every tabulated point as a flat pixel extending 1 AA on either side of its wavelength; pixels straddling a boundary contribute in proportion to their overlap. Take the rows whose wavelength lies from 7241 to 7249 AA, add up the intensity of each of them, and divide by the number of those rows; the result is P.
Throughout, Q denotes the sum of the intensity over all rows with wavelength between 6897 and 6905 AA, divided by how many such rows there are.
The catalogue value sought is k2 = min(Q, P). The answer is 12.3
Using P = 12.3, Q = 13.6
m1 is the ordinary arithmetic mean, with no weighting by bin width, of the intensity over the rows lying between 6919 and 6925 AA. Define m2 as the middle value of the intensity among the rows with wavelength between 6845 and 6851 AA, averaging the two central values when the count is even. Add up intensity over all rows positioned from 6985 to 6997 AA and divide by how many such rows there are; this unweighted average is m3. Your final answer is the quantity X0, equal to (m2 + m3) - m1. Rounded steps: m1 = 13.4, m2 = 12.6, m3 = 15.3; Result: 14.5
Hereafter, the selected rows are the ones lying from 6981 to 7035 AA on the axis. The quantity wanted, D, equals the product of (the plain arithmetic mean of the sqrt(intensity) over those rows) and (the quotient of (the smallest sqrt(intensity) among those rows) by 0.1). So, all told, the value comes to 128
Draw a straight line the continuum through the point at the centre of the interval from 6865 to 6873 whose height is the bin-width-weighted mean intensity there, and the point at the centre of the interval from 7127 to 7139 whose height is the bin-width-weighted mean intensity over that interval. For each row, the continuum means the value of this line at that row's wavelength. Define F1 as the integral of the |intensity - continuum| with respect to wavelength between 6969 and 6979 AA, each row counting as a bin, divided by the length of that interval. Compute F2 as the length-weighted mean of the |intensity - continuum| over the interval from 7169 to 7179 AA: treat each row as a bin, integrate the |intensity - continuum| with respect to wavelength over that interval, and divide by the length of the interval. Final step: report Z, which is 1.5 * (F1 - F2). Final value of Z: 0.3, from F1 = 0.86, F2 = 0.66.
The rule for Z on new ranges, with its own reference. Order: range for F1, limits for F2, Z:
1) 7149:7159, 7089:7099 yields -0.2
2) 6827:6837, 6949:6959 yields -1.1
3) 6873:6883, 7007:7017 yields -0.3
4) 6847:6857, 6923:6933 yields 0.3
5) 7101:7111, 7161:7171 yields 0.0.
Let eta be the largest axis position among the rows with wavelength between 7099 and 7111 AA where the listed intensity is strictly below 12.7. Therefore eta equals 7108 AA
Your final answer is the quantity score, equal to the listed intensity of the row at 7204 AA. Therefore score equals 13.42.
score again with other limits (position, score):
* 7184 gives 12.57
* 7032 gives 14.55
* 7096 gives 13.24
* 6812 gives 14.83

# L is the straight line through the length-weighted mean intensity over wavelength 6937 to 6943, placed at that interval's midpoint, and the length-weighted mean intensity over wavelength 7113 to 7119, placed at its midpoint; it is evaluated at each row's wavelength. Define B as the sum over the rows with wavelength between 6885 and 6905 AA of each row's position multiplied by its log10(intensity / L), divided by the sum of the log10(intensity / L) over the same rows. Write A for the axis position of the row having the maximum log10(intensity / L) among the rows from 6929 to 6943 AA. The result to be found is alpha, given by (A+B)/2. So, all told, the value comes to 6918.1 AA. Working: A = 6942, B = 6894.2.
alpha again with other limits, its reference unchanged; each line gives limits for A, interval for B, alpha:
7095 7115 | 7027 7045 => 7075.6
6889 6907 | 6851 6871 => 6883.2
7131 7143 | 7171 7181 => 7155.6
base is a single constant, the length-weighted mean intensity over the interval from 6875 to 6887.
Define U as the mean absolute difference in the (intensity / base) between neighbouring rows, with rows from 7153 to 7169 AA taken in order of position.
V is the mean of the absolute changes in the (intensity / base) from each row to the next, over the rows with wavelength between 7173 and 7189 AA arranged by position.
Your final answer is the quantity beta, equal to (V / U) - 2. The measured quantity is -1.57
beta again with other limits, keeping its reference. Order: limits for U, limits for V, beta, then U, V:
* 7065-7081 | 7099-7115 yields -1.57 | 0.07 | 0.031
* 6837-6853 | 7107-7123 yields -1.47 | 0.03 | 0.015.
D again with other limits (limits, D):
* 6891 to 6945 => 124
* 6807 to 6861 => 130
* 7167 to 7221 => 122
